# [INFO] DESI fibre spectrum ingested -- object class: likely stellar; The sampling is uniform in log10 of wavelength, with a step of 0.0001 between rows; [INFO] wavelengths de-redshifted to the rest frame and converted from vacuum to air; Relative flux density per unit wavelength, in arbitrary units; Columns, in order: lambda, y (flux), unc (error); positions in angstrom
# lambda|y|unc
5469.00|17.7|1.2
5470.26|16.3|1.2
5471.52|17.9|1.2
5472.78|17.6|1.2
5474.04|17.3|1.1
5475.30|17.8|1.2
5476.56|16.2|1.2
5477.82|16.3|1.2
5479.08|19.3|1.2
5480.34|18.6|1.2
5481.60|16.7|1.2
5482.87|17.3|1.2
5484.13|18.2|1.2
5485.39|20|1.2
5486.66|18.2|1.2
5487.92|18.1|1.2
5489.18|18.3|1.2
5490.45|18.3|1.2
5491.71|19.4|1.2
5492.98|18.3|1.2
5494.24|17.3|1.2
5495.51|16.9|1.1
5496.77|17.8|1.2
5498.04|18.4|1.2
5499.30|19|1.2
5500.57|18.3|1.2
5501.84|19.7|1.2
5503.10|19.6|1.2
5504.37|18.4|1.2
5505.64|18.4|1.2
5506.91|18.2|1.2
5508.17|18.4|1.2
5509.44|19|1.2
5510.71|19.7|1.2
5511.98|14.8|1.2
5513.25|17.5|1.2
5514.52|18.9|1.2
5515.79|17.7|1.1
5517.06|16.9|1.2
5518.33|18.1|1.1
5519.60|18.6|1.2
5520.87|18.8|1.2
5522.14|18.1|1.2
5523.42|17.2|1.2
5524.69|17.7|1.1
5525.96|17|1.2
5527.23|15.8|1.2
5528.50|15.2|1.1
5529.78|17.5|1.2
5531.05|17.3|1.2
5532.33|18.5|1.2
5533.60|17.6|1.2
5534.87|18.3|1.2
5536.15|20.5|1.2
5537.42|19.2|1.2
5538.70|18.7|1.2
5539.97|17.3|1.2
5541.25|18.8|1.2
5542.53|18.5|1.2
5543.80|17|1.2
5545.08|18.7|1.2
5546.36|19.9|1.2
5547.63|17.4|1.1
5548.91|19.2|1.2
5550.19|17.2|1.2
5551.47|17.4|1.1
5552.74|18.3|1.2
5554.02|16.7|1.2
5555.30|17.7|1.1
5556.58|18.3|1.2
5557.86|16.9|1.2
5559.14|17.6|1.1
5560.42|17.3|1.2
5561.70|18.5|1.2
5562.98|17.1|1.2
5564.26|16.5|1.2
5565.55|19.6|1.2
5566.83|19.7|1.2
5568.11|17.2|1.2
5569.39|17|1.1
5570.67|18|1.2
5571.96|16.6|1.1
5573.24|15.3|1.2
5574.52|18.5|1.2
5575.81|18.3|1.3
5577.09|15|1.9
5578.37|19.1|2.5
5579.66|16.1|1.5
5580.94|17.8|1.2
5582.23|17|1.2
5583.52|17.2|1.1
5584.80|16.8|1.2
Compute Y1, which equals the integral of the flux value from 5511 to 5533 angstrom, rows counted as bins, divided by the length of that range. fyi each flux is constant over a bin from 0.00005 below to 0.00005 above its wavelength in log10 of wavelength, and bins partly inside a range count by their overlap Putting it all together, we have 17.4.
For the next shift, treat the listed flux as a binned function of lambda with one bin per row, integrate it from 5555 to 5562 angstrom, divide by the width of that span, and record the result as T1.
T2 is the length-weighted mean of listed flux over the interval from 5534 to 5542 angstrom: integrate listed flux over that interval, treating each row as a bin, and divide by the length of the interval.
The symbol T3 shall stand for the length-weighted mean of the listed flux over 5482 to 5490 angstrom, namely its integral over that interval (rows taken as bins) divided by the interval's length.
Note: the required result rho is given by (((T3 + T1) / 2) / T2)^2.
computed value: 0.92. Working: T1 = 17.7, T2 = 18.8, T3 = 18.3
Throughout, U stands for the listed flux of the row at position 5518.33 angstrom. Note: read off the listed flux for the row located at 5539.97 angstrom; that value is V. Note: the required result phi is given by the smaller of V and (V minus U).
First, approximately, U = 18.1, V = 17.3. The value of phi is -0.8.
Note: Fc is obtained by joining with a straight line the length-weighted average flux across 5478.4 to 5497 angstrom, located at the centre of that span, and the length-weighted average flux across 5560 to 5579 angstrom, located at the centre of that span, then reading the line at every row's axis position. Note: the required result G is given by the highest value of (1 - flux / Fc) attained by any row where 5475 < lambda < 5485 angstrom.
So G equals 0.113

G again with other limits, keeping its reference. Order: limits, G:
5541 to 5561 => 0.056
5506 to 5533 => 0.178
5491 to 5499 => 0.068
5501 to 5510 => -0.009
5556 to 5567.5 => 0.064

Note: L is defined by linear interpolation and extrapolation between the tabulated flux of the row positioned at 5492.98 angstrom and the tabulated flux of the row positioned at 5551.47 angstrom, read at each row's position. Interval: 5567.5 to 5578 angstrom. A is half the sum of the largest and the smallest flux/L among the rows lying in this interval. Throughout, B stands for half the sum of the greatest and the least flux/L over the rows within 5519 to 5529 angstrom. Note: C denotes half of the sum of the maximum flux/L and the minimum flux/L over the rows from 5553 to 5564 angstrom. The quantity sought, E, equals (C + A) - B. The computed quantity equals 1.05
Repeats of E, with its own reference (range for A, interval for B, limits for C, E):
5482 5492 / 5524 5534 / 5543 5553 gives 1.12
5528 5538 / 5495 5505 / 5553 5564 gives 1.02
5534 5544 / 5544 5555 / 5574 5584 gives 1.02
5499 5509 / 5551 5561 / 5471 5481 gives 0.99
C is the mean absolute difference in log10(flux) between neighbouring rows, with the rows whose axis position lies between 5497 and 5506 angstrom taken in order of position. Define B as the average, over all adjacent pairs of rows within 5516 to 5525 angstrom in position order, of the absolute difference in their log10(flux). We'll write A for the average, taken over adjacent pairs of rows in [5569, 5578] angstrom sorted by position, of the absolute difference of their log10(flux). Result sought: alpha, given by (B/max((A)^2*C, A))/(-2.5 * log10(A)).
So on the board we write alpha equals 0.11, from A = 0.0448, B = 0.0162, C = 0.015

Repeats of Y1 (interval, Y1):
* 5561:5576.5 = 17.7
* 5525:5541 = 17.8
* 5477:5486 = 18.0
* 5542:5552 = 18.2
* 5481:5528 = 18.1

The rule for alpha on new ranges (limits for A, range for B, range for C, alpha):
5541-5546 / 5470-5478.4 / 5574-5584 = 0.17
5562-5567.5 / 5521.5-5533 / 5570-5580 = 0.21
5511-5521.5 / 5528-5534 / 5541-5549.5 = 0.26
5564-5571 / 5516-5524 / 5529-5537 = 0.14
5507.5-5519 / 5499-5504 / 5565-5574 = 0.12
